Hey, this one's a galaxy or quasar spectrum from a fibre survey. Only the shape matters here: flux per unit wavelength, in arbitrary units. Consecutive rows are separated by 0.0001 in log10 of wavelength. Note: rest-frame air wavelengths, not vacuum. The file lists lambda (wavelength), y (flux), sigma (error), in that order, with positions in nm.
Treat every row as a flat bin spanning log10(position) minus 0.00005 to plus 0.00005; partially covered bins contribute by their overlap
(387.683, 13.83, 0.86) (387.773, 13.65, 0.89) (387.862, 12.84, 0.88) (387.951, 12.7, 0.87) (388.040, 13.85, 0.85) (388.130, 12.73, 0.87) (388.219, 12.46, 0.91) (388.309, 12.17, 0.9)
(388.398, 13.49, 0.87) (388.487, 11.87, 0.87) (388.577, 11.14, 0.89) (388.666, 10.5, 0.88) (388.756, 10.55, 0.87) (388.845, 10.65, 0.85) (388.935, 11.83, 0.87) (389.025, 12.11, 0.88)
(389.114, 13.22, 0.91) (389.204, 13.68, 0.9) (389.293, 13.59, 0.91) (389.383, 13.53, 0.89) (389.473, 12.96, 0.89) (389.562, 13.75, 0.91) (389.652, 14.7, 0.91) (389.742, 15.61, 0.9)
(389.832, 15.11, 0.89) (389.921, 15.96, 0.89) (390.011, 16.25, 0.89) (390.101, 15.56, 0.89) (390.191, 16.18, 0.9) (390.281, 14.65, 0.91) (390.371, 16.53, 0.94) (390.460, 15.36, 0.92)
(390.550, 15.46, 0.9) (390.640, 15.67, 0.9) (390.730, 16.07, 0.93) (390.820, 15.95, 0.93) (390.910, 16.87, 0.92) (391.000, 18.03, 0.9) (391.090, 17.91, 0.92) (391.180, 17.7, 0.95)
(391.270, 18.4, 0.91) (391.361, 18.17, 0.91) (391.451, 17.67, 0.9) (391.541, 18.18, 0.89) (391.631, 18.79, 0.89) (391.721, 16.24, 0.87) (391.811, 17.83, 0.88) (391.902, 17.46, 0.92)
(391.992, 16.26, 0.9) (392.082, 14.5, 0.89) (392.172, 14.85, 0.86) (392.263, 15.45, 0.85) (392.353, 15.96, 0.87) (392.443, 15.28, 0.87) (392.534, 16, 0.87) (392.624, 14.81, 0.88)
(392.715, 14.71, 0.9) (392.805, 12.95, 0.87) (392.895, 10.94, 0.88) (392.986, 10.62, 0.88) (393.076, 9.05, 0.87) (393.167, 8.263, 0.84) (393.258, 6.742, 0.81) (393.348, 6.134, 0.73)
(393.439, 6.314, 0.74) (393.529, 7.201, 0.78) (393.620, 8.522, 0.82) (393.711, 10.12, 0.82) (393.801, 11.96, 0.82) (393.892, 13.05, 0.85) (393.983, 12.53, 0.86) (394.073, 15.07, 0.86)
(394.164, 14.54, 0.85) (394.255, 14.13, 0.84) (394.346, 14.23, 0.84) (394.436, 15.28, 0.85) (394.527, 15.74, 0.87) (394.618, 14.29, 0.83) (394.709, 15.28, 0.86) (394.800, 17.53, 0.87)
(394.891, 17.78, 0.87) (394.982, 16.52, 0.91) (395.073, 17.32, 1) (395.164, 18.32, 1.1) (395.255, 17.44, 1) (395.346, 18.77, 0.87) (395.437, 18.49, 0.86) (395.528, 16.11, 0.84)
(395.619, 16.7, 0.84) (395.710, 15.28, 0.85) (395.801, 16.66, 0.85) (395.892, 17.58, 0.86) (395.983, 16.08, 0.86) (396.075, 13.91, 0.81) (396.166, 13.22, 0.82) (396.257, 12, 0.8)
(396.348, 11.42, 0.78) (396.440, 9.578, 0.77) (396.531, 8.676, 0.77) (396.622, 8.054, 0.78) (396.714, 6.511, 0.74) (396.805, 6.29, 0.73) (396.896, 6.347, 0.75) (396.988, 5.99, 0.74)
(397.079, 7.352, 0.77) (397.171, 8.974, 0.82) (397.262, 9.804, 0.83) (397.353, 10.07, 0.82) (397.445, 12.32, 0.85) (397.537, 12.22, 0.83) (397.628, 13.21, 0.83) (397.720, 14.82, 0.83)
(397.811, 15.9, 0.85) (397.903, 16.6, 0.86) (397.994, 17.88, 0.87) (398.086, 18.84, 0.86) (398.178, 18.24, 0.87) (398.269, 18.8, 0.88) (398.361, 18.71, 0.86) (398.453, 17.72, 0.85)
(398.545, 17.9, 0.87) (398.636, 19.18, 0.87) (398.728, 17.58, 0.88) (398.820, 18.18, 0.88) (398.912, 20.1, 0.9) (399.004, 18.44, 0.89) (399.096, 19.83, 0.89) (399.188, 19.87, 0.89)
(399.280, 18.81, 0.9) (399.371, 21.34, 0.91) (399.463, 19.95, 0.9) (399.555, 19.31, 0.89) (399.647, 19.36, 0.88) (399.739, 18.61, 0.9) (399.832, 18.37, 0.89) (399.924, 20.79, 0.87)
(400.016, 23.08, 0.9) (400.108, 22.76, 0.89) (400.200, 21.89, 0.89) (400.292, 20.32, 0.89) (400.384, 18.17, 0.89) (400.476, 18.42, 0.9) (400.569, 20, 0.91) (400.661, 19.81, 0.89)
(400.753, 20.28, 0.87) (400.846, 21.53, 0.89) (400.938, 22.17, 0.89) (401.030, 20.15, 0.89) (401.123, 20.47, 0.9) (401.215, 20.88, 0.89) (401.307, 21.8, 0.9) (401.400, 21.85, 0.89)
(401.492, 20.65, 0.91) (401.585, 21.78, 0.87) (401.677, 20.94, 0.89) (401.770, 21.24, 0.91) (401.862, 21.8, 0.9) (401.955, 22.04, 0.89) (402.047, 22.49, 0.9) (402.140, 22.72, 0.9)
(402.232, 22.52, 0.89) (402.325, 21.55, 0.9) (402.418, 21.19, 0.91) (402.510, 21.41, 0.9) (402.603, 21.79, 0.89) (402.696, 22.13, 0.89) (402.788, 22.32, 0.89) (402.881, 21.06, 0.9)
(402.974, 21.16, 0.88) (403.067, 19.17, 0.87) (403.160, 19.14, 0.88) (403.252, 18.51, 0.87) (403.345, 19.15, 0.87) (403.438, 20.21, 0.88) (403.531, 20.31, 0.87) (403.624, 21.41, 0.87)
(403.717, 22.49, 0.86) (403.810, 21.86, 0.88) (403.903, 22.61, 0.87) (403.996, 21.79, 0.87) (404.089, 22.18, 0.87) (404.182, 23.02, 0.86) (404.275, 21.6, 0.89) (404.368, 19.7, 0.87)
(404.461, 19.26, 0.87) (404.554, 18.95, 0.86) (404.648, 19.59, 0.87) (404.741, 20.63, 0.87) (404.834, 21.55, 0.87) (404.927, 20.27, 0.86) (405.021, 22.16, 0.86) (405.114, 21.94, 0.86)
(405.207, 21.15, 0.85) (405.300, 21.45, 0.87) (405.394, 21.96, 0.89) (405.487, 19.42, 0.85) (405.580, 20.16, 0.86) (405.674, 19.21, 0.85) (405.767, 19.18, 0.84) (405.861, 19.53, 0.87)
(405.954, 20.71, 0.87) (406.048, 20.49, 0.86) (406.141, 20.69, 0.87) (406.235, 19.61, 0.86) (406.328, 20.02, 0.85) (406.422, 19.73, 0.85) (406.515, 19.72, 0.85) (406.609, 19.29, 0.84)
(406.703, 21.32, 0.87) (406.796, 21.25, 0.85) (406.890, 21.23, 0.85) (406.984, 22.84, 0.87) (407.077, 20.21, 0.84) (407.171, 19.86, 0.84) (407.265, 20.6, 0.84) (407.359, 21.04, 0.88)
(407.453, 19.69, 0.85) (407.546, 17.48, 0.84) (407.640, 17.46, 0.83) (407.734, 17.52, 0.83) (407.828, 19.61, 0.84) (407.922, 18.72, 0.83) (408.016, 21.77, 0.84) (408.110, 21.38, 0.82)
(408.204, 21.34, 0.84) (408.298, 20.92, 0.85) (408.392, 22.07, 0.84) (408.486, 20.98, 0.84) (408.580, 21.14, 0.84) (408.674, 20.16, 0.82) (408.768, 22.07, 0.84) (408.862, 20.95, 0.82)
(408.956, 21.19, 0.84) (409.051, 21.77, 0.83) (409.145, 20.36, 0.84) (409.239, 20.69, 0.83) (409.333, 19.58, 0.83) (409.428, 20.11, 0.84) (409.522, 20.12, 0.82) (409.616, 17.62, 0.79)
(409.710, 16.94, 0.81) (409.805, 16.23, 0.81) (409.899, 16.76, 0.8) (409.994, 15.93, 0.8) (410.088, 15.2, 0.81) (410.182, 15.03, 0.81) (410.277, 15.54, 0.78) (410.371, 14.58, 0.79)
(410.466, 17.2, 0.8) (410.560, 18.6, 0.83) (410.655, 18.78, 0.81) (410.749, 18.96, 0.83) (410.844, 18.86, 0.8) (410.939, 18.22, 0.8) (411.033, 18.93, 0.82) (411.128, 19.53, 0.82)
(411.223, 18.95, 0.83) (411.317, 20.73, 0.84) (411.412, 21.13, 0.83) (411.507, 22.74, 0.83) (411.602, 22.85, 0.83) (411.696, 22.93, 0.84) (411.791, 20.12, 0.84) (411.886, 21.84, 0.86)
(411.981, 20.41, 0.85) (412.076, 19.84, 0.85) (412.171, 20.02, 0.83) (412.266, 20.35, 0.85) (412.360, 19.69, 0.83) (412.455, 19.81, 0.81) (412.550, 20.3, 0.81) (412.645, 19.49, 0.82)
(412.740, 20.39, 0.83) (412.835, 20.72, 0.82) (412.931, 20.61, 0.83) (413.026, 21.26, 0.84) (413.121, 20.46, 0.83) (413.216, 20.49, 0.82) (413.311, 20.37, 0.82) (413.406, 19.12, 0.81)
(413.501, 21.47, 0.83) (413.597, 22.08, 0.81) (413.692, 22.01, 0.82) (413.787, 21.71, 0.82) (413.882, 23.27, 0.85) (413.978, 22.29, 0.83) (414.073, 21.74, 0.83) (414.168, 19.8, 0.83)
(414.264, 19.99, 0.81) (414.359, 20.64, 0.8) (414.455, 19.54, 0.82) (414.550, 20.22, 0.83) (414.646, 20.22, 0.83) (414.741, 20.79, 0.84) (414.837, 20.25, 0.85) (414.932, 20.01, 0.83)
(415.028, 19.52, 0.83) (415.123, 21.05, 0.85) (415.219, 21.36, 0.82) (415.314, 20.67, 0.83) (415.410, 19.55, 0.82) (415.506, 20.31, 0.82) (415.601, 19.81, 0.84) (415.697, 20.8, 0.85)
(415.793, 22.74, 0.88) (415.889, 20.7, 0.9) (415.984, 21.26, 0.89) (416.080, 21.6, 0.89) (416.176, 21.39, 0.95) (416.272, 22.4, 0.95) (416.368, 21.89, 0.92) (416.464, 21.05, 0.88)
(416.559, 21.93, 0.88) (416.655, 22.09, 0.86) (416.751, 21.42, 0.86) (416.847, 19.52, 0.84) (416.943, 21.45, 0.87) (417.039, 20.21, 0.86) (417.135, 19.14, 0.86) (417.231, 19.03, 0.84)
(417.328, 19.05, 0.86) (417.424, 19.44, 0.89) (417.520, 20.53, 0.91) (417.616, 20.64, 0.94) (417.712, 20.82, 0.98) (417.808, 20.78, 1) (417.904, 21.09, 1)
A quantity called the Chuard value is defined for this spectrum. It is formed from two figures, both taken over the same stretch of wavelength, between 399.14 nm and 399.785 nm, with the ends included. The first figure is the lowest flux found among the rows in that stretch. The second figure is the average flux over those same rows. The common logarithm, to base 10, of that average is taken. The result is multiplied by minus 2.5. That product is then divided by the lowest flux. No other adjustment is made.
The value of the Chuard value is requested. -0.174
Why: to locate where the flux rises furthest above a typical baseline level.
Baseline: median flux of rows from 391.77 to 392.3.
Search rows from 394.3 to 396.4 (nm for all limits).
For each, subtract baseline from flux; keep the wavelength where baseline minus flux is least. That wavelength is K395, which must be 395.346 nm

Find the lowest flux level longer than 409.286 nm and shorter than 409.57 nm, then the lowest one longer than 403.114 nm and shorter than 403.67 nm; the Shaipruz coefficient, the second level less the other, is -1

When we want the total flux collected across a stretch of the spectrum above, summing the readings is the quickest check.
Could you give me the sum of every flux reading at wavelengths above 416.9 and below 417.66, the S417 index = 159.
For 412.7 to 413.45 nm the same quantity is 163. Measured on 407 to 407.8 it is 154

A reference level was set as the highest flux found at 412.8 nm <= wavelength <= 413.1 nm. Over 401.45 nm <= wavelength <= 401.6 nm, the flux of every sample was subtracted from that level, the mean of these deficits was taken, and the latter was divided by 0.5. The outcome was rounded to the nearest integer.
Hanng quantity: 0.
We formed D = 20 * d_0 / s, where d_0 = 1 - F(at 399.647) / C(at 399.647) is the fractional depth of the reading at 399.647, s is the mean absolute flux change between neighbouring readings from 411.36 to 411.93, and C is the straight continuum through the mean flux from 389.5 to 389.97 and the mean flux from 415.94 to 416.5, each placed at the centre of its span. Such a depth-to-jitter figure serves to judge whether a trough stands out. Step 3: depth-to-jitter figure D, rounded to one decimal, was -1.7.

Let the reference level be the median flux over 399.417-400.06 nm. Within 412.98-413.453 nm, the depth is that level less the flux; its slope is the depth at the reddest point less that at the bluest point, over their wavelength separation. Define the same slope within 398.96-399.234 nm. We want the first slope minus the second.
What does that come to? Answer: 13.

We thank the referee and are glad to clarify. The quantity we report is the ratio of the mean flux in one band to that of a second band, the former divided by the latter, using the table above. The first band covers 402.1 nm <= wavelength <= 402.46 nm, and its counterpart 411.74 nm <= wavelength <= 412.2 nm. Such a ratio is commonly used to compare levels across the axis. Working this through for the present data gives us 1.1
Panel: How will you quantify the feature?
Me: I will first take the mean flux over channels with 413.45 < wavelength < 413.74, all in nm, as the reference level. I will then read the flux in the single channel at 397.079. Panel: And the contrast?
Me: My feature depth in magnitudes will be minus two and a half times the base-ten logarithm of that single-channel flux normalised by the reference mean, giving 1.18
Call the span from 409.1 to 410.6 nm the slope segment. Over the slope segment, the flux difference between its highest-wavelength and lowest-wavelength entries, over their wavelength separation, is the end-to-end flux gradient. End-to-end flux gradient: -1.2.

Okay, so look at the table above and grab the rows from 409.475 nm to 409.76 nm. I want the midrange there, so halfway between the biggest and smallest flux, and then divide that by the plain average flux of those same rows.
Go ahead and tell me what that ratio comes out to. 1.02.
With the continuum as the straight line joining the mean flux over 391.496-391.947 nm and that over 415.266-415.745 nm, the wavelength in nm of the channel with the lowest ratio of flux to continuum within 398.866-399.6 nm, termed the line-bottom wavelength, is 399.004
